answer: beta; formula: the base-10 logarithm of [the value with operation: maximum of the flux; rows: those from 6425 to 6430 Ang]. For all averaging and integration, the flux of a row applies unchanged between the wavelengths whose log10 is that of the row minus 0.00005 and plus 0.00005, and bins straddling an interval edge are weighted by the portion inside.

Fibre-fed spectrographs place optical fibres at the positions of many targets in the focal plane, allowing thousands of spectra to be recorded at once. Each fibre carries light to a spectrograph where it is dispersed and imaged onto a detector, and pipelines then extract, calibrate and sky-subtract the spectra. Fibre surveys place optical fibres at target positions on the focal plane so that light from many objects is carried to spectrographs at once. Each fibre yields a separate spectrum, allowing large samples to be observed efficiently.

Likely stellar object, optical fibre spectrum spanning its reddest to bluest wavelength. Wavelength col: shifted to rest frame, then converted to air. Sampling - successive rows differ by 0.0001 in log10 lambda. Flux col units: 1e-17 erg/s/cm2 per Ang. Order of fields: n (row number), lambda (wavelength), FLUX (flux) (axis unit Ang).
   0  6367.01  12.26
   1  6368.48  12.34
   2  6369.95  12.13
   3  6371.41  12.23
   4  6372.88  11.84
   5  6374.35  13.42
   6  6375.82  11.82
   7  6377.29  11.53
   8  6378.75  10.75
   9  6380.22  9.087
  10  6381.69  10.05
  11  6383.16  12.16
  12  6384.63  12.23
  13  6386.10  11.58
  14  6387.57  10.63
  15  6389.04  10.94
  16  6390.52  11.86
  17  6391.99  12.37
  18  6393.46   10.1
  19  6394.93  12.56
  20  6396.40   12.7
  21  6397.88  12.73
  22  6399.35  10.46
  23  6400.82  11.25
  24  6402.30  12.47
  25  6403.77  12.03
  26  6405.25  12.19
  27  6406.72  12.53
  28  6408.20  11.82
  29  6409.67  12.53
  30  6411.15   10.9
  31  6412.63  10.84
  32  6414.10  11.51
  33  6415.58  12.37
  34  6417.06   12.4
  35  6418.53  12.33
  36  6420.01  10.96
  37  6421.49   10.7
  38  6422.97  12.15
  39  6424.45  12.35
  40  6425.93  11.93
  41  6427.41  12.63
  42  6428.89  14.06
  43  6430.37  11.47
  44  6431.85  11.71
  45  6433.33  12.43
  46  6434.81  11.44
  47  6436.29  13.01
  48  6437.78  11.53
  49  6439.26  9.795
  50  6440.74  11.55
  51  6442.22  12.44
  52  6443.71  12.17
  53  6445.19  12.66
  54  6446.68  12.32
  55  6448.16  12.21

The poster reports 1.15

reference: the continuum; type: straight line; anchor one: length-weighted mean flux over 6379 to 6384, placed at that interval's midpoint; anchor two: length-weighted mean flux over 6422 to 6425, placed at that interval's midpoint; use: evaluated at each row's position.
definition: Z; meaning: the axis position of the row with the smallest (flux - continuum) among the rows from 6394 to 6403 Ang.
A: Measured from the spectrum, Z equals 6399.35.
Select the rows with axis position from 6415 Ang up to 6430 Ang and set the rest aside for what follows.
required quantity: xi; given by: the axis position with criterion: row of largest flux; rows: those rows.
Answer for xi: 6428.89 Ang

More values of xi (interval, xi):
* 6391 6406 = 6397.88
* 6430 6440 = 6436.29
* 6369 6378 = 6374.35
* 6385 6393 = 6391.99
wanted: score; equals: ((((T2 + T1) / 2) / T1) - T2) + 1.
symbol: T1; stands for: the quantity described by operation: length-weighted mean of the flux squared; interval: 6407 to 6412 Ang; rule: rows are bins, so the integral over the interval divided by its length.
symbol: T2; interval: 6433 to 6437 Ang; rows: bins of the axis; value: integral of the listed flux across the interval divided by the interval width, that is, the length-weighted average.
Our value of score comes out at -10.74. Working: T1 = 140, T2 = 12.3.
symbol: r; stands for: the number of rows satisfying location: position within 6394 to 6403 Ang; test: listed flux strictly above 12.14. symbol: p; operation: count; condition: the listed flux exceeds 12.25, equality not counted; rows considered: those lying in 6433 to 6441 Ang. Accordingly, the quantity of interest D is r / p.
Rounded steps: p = 2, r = 4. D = 2.0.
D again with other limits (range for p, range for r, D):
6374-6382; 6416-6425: 4.0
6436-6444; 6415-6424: 2.0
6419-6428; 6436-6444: 1.5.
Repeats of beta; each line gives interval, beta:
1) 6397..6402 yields 1.10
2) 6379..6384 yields 1.08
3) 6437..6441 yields 1.06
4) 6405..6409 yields 1.10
